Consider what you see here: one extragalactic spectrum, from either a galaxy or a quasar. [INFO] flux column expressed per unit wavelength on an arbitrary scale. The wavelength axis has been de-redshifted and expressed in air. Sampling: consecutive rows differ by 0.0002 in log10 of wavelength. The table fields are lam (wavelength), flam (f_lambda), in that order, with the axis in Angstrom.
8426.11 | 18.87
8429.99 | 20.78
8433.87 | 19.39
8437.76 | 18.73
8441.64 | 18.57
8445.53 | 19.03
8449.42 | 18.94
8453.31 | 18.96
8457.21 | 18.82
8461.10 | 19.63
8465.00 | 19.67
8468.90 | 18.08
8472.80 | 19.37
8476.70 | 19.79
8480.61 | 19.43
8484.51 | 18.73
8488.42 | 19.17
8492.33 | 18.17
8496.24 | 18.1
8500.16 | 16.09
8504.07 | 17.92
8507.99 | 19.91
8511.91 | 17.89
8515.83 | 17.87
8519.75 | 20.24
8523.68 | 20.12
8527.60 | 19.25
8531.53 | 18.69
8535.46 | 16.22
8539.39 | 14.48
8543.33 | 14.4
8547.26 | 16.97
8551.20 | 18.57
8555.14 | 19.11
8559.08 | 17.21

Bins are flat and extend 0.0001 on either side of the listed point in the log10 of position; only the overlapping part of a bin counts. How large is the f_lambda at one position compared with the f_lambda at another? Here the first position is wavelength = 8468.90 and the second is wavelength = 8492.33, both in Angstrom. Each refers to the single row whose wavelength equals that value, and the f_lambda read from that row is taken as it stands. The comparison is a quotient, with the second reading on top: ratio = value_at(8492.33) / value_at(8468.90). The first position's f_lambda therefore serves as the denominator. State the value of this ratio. 1.00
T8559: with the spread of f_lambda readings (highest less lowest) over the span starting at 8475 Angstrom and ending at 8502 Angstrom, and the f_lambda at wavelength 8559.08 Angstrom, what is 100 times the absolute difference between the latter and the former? 1351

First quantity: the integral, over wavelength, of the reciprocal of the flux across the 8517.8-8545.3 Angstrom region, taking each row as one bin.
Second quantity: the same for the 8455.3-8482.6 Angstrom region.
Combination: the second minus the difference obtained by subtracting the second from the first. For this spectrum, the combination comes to 1.25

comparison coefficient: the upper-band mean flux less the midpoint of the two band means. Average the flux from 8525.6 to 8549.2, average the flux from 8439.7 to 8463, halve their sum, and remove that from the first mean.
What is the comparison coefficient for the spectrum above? -1.2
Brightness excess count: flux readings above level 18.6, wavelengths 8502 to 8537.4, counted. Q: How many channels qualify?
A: 5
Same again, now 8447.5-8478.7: 7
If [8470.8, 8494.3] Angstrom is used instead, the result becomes 5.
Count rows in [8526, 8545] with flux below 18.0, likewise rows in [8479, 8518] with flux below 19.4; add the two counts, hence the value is 11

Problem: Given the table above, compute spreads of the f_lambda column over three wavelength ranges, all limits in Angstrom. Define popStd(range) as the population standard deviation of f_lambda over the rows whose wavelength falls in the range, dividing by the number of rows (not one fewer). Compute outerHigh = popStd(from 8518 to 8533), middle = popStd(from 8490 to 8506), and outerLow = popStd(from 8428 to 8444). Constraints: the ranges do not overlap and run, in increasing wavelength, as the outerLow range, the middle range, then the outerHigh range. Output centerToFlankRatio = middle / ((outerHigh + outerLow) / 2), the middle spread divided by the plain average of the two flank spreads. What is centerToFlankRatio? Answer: 1.14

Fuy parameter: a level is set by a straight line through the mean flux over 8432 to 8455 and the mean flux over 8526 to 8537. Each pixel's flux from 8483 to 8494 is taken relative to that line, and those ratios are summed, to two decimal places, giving 3.03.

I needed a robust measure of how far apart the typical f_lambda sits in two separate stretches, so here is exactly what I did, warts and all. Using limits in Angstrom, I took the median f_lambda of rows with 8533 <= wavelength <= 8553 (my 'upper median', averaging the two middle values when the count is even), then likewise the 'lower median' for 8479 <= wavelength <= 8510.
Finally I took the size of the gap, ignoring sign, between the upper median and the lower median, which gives 2.2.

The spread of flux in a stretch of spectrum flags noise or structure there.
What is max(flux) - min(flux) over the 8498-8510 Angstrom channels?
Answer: 3.8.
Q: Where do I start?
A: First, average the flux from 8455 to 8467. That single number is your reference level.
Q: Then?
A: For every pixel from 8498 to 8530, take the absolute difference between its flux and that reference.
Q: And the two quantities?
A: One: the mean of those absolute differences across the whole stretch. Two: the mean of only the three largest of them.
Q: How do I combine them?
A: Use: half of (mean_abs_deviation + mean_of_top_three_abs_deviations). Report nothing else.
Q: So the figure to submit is 1.7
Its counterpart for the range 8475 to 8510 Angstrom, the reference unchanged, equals 1.5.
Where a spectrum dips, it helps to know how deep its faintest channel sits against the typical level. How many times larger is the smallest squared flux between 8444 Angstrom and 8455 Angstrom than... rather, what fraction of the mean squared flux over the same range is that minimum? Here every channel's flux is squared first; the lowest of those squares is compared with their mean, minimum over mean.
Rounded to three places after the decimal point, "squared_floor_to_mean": 0.996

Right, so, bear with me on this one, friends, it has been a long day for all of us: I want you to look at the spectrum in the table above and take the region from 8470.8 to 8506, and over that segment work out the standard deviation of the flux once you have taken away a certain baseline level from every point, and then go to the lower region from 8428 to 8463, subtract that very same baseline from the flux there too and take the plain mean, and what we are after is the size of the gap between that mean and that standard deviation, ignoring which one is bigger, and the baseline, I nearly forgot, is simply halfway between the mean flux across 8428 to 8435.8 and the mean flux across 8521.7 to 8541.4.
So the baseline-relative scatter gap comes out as 0.8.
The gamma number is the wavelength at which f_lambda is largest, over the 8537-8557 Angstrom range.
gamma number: 8555.14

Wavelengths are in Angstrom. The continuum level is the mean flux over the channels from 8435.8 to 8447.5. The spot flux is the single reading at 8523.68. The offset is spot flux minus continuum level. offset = 1.3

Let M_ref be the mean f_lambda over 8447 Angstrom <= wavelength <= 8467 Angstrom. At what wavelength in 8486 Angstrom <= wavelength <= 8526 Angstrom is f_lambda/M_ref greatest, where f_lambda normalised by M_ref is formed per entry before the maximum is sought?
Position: 8519.75 Angstrom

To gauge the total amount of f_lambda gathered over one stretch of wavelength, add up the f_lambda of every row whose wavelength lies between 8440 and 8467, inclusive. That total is 133.6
